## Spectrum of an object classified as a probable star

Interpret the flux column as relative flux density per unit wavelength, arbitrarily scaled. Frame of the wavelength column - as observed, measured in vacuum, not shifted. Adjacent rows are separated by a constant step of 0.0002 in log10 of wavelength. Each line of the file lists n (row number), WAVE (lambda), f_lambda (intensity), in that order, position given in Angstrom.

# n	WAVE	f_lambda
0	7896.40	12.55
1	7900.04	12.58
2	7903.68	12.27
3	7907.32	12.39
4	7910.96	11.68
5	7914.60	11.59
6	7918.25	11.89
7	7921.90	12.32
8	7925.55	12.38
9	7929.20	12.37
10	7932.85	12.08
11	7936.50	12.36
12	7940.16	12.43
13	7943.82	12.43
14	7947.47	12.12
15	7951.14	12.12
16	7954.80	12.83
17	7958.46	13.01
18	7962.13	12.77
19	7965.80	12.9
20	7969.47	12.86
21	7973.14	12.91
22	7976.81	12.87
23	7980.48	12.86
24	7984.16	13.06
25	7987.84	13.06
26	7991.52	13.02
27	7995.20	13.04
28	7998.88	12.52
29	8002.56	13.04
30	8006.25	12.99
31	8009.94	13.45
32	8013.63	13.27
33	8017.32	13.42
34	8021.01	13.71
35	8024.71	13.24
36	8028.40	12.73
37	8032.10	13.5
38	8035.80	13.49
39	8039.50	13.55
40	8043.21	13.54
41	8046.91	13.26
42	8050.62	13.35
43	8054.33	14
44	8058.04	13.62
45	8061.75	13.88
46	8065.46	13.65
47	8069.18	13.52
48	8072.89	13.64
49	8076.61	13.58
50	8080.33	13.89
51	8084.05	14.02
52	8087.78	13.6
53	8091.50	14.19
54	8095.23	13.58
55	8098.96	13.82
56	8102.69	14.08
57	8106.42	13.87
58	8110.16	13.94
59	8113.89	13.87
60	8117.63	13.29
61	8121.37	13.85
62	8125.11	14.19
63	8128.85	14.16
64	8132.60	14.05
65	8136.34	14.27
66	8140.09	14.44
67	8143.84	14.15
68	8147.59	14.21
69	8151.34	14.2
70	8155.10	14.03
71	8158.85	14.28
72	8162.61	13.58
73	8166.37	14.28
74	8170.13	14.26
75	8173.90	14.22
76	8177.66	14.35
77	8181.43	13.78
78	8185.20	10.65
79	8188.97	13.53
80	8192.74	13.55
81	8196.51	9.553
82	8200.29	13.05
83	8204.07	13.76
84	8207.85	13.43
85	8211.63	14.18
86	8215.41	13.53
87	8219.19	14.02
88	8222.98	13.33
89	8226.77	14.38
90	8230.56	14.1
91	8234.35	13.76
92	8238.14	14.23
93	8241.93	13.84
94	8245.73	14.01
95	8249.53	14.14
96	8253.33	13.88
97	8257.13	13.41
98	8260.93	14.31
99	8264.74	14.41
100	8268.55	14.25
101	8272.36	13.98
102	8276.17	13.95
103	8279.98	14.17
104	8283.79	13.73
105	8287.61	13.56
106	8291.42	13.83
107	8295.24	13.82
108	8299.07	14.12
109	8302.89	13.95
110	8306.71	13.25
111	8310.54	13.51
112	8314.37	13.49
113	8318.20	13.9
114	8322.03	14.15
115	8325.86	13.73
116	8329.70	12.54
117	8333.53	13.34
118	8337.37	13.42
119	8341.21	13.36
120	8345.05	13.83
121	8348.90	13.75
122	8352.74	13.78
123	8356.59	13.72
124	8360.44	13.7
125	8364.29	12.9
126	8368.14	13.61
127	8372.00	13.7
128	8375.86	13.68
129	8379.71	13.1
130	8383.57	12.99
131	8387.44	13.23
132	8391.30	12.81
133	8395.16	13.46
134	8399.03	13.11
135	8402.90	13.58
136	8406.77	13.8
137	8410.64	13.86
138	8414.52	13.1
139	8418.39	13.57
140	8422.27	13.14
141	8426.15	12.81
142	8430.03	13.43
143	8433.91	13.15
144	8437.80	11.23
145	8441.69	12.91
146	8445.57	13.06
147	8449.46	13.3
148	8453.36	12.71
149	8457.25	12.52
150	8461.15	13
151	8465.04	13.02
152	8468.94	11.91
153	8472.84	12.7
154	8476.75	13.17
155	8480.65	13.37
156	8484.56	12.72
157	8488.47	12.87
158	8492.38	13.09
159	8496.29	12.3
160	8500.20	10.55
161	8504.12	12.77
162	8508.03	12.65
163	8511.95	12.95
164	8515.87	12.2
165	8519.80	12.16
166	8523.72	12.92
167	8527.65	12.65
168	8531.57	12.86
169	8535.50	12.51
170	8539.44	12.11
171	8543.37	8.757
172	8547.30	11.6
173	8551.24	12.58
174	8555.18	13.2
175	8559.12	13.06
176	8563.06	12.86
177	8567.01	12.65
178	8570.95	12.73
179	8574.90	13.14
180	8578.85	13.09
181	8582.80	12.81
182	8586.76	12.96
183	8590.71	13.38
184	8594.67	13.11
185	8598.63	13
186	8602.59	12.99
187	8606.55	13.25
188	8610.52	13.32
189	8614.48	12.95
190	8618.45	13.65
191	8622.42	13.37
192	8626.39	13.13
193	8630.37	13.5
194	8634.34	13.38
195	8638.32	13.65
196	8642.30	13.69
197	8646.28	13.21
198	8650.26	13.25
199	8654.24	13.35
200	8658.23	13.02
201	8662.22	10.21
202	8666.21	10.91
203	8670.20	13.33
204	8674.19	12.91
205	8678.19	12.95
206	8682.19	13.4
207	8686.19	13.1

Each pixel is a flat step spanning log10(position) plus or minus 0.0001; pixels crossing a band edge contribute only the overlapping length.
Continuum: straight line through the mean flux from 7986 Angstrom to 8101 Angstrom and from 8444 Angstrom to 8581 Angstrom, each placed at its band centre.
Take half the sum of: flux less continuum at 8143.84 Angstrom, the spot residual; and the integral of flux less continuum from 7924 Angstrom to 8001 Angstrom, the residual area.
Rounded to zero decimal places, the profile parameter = -36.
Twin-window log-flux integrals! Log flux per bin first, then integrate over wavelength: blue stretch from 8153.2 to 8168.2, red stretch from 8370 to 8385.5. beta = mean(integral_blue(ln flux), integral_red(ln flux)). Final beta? 39.9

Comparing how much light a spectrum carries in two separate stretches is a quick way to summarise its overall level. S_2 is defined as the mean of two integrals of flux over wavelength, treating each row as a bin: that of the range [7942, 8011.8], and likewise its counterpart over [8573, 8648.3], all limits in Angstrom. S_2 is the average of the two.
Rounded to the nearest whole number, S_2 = 947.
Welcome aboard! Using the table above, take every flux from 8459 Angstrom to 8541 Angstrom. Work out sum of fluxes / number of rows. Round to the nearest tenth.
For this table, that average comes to 12.6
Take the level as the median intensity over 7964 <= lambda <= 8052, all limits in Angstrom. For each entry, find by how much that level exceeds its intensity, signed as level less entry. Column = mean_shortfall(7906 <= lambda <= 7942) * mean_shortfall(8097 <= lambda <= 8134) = -0.78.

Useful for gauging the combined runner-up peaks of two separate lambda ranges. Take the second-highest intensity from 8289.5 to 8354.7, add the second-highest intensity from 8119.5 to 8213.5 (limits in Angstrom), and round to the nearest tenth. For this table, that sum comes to 28.5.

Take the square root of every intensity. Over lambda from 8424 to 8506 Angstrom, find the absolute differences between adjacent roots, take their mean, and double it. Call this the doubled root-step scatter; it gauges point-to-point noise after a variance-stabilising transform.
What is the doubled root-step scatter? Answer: 0.21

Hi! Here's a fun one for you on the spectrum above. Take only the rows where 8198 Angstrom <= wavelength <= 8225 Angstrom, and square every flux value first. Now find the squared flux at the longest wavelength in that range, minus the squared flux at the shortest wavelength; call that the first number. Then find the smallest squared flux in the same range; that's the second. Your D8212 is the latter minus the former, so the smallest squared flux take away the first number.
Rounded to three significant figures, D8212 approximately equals 163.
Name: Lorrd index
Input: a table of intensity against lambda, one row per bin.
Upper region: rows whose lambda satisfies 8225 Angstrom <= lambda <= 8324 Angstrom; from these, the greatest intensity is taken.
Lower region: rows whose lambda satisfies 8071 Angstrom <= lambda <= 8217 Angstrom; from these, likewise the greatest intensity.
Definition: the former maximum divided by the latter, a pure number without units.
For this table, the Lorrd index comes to 1.00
